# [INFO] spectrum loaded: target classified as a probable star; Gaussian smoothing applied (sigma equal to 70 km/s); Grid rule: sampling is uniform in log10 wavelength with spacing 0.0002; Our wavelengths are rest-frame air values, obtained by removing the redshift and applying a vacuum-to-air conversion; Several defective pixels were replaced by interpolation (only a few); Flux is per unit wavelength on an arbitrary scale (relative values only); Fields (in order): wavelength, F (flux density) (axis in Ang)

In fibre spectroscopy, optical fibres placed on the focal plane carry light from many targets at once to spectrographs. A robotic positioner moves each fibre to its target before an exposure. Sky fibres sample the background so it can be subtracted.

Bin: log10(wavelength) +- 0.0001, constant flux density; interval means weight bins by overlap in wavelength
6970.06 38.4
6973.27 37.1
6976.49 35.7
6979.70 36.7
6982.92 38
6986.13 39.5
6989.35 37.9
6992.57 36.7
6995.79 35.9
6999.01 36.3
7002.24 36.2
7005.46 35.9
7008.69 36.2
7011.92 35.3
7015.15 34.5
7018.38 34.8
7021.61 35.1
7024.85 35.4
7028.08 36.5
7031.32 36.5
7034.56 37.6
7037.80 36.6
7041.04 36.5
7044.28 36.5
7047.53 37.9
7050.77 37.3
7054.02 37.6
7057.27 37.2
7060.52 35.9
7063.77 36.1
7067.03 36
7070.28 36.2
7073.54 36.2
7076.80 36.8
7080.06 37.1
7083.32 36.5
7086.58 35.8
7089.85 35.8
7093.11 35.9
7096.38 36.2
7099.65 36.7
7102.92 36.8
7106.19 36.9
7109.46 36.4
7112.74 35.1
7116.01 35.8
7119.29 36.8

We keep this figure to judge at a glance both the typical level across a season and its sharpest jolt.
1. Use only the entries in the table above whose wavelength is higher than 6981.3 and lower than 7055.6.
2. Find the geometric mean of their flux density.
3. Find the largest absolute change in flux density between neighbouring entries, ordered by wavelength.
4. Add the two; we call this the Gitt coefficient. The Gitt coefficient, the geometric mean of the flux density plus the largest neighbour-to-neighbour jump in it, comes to 38.1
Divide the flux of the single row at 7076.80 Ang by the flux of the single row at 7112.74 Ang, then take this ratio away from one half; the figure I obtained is -0.548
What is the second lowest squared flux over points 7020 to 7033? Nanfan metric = 1253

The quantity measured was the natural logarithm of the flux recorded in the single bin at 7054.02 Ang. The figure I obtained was 3.627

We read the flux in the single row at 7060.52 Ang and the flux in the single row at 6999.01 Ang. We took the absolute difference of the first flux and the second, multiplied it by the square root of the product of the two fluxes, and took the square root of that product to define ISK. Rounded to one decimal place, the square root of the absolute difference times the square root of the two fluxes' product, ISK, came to 3.8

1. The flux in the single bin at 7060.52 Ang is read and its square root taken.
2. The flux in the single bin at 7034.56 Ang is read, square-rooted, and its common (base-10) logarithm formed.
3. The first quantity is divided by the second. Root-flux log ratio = 7.61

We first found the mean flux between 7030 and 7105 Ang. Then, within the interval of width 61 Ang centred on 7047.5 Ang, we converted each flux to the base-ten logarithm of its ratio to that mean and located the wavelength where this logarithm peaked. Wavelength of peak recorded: 7047.53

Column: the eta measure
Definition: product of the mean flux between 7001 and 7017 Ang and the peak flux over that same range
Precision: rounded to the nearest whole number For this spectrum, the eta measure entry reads 1289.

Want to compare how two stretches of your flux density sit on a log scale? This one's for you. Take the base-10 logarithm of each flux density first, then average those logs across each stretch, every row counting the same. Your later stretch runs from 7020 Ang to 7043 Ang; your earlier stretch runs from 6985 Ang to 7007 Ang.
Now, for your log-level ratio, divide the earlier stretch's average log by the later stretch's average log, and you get 1.00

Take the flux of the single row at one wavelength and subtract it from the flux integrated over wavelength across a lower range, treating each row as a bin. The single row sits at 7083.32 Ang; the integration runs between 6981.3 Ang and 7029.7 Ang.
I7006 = 1719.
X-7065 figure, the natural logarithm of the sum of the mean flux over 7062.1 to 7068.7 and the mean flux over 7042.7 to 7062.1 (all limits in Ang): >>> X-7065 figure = 4.29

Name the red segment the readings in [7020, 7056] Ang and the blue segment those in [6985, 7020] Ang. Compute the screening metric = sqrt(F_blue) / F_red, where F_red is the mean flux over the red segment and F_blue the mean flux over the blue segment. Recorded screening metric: 0.164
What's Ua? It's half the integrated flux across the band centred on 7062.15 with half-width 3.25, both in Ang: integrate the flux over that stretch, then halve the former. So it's 117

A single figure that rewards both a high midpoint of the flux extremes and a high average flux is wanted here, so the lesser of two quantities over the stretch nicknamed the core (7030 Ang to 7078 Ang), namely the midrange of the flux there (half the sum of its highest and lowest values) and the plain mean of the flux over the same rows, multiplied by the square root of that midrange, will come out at 223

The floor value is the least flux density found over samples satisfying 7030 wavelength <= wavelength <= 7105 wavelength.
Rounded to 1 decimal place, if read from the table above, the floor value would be 35.8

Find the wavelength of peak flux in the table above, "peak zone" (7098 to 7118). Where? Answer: 7106.19 Ang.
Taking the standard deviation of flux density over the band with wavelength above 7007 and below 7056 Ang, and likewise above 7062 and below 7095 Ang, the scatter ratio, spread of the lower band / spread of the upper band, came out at 2.5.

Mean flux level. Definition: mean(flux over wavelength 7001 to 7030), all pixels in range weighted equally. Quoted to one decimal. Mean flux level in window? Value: 35.5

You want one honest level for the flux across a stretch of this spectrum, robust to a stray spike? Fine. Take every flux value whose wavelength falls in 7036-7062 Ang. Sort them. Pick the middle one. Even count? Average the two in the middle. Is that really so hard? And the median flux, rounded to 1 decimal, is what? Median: 36.9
